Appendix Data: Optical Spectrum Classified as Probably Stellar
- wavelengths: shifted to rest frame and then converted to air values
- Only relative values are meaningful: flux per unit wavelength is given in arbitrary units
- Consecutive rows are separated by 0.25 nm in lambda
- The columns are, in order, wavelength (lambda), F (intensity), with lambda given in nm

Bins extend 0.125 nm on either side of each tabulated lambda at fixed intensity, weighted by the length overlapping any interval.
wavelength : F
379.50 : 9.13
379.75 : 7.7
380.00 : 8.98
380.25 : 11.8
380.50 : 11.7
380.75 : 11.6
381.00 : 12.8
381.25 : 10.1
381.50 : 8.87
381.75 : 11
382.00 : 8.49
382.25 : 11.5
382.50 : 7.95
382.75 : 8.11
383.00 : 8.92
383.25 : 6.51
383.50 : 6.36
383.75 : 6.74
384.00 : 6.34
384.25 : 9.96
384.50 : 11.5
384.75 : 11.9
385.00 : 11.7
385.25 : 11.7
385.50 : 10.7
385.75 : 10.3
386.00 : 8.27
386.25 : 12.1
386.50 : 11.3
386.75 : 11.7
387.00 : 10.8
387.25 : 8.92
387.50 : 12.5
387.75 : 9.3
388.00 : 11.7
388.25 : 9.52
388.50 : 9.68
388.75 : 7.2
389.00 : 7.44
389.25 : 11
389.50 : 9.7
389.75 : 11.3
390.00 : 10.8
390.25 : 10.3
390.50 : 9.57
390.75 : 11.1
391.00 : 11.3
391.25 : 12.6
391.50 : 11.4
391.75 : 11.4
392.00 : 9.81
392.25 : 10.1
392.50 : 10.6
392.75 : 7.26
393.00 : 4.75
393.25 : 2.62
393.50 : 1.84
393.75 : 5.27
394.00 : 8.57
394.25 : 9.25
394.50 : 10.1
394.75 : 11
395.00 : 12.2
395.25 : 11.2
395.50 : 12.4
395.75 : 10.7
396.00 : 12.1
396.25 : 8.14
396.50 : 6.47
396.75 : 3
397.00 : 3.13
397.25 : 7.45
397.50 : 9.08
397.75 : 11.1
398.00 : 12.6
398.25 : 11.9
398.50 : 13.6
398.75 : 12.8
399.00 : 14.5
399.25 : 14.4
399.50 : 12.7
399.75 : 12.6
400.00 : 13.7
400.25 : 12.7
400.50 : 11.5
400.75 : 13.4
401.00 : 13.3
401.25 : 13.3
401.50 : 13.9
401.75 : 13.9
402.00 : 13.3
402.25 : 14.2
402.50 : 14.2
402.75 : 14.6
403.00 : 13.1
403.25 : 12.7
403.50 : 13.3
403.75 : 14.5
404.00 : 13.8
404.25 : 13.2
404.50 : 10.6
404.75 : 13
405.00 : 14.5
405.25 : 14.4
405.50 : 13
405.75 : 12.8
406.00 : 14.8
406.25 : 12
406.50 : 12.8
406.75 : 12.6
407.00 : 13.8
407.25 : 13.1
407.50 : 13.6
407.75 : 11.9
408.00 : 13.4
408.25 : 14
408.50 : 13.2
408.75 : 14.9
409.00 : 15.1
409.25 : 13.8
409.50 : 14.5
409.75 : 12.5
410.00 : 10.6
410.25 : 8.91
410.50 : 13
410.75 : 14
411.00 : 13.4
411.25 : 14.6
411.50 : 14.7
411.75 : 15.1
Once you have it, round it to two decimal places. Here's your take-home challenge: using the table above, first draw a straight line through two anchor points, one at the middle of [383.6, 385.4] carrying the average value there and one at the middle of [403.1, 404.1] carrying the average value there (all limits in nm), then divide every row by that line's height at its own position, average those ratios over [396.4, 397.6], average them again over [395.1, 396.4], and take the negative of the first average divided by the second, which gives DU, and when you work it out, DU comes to -0.52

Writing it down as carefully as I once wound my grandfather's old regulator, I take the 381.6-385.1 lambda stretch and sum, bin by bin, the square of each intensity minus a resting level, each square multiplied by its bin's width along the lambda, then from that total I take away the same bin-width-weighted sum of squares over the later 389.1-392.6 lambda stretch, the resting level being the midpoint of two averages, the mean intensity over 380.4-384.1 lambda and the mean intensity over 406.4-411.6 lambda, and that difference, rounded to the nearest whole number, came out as 28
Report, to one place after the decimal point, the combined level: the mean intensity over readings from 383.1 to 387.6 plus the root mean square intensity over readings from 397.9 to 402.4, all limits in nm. 23.2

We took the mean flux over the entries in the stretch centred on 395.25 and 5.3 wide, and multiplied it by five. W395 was 40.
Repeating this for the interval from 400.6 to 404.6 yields 67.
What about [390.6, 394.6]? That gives 43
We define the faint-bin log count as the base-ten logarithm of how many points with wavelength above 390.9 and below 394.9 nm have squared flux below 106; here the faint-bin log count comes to 1.00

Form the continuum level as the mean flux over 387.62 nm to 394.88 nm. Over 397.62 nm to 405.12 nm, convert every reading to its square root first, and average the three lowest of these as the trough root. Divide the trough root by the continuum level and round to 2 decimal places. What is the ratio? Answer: 0.36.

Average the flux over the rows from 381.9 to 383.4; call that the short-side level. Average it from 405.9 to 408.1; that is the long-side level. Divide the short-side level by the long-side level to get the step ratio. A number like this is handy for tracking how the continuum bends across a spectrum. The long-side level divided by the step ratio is 20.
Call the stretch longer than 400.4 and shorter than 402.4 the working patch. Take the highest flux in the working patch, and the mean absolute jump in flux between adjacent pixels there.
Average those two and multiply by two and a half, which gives 18.5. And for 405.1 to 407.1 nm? 20.0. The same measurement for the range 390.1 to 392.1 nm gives 16.9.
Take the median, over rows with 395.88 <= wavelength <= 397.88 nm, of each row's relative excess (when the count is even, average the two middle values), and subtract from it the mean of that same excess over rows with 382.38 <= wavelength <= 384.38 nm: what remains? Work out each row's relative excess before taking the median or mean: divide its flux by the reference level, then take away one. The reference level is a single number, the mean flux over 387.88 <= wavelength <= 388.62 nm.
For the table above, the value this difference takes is 0.0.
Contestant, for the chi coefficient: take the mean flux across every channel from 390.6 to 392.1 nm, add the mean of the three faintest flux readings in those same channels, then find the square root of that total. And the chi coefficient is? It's 4.7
